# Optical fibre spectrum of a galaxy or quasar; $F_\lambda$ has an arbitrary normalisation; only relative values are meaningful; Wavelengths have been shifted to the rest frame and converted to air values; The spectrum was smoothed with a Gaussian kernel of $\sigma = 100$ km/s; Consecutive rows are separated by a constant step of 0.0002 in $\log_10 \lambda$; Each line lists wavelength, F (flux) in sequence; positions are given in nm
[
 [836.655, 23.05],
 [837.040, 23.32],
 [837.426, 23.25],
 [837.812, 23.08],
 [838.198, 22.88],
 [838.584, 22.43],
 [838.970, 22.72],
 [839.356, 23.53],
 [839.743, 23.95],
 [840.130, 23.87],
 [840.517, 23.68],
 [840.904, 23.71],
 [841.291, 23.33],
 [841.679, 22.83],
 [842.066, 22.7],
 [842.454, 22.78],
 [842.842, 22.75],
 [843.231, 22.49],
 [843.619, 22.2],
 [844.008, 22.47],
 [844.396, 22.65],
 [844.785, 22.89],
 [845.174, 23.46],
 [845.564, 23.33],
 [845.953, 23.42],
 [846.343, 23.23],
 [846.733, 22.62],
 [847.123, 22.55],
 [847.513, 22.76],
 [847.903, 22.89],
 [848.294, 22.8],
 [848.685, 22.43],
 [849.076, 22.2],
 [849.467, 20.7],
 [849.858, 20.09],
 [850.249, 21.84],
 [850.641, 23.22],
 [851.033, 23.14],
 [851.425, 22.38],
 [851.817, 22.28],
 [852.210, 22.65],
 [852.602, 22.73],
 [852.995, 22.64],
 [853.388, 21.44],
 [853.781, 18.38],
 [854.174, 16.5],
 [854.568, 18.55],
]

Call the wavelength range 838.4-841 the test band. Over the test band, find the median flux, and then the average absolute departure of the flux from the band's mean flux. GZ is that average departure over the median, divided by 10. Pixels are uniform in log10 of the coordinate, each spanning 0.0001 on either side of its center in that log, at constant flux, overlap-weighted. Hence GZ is 0.0020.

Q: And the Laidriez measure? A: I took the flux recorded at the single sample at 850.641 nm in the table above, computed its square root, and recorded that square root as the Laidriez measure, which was 4.82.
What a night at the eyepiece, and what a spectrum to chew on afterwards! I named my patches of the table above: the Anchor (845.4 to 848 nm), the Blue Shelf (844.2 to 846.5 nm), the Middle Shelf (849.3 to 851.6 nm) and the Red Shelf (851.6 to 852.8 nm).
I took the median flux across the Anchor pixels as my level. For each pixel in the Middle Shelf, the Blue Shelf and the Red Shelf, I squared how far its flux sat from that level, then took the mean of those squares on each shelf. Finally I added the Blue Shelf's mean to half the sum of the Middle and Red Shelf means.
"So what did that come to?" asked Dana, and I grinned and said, 1.4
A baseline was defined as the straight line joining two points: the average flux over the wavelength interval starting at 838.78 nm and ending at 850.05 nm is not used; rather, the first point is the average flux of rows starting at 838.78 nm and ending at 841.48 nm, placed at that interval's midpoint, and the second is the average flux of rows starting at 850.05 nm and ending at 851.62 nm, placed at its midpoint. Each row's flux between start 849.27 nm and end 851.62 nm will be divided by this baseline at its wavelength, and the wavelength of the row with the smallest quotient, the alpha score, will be 849.858 nm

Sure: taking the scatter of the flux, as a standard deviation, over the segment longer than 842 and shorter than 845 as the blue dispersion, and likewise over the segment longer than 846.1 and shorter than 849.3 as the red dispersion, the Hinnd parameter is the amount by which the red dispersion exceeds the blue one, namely 0.1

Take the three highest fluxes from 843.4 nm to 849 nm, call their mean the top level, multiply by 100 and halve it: 1170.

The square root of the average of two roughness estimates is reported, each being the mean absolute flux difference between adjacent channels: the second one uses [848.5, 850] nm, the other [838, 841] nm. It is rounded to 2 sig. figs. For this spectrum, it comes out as 0.74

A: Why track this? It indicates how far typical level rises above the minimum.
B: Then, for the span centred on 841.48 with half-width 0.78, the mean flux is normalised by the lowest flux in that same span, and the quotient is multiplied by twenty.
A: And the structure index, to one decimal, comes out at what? 20.4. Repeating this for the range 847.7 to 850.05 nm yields 21.8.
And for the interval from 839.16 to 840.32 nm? 20.2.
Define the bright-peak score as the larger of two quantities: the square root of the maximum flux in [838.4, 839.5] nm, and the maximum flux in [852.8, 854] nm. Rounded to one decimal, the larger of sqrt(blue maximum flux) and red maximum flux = 22.6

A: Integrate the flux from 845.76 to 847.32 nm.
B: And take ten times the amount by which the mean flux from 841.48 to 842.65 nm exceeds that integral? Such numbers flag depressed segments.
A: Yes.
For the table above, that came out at -130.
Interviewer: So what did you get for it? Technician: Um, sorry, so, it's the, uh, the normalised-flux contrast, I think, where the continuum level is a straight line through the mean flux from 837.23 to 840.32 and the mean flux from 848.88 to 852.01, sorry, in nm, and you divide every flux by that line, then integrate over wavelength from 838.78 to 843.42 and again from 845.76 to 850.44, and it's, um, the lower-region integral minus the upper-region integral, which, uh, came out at -0.01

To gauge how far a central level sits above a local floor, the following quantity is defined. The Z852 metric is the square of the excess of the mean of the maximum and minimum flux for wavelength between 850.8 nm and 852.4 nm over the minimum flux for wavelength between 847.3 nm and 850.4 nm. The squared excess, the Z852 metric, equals 6.9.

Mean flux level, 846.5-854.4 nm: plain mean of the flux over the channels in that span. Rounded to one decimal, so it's 21.8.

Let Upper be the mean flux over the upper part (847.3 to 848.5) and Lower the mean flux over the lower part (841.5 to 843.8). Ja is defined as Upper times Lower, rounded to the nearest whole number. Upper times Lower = 516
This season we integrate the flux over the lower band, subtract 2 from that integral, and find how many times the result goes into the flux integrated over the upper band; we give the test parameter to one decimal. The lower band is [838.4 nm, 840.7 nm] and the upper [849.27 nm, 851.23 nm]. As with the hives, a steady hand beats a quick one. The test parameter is 0.8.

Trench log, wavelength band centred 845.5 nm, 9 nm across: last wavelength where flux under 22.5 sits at 849.858 nm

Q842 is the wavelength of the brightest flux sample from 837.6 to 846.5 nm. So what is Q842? 839.743 nm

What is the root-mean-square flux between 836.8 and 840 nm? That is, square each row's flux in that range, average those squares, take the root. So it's 23.1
